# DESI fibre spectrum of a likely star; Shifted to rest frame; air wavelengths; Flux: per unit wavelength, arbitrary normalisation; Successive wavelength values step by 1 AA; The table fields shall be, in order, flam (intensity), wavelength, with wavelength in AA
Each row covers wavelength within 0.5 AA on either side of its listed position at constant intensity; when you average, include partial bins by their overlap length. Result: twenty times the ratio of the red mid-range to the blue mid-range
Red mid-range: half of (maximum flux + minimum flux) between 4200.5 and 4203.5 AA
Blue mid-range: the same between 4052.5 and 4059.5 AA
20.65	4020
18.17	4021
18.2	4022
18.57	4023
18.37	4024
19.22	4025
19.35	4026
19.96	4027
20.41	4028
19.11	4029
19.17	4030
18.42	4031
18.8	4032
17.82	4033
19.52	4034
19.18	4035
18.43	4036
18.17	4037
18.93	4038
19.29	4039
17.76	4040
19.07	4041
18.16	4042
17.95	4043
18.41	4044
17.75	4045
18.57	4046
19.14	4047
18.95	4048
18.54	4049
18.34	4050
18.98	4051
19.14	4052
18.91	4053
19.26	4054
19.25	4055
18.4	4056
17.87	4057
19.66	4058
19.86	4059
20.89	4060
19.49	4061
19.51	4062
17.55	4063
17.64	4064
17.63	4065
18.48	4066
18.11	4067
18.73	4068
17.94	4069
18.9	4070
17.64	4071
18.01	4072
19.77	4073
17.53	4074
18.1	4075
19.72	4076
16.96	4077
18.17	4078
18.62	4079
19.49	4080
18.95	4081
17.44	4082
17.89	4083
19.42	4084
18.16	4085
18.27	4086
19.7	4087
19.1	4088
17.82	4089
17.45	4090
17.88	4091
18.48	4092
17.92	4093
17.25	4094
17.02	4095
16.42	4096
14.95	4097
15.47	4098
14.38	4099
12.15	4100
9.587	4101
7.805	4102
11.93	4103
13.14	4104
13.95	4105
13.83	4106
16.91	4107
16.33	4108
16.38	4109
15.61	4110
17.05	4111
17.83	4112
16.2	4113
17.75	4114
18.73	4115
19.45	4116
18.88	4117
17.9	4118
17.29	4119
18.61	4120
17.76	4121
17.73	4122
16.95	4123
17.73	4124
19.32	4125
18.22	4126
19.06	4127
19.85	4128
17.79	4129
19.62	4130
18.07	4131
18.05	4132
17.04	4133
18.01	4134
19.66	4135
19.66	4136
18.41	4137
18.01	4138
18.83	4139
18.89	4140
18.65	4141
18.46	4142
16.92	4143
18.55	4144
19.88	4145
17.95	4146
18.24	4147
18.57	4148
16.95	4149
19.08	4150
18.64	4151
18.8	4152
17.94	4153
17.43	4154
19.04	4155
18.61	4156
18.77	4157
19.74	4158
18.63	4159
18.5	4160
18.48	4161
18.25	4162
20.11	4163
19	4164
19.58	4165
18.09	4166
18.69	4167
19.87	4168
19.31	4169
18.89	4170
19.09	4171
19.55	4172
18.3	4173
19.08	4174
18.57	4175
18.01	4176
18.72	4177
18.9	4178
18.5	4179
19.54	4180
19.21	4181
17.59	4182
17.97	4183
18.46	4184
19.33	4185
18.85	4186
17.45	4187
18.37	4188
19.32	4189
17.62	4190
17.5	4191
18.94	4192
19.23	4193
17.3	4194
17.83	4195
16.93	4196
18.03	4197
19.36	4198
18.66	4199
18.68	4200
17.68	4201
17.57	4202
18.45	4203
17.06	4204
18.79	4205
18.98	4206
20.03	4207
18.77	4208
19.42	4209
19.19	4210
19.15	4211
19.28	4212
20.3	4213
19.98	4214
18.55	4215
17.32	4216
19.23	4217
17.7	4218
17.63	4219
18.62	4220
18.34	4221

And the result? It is 19.1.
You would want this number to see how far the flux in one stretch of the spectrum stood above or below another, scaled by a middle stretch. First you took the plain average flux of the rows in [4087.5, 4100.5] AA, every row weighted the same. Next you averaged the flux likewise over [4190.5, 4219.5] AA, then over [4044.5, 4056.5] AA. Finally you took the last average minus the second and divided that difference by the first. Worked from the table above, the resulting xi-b 0.014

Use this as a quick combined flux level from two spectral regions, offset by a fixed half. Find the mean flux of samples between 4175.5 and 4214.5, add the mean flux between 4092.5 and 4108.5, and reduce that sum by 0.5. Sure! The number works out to 32.4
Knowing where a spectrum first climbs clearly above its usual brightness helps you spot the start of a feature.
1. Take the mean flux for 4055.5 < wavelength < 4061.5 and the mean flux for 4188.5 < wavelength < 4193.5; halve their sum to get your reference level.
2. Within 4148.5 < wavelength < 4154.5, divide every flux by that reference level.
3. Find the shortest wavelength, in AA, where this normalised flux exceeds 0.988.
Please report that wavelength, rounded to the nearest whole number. 4150 AA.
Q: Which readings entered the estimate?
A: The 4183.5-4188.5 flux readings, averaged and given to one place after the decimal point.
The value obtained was 18.5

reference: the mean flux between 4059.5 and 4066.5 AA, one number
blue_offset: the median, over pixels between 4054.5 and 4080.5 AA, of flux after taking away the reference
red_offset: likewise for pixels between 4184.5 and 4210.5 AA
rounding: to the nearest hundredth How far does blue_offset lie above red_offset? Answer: -0.23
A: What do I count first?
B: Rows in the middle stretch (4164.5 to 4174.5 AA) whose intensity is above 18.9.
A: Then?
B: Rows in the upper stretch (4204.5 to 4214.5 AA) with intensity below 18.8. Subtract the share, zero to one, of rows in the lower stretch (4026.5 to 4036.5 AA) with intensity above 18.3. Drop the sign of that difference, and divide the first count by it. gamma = 5.45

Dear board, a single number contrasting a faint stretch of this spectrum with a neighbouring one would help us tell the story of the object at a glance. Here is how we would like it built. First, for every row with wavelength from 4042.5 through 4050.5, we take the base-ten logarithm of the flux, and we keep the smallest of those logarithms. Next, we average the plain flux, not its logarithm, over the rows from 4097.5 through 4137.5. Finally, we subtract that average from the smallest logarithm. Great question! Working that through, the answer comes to -15.5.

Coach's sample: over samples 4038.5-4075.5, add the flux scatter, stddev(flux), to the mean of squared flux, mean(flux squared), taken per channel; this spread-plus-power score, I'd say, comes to 348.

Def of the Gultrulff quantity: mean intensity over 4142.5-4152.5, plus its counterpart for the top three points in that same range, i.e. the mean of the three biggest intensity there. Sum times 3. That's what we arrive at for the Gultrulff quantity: 112.8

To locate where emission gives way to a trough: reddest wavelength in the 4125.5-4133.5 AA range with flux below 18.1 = 4133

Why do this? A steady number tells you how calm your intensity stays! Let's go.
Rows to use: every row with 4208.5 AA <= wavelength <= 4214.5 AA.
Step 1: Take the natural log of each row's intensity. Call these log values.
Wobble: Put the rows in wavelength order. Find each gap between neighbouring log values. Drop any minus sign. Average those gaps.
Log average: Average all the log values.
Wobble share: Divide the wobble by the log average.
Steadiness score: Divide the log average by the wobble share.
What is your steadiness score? 501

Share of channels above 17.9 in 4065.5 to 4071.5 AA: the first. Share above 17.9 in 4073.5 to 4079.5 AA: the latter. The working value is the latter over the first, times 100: 80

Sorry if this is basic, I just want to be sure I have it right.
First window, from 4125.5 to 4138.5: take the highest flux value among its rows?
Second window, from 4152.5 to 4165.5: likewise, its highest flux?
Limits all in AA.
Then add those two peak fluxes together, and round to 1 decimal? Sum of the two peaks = 40.0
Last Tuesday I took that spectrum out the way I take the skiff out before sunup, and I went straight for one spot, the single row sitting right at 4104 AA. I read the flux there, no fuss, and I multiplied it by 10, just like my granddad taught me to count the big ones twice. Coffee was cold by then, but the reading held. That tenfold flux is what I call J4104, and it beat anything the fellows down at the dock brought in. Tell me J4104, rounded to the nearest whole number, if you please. 131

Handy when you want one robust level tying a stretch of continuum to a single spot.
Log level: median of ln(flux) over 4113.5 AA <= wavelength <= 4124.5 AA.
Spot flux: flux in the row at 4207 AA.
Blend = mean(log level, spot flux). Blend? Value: 11.5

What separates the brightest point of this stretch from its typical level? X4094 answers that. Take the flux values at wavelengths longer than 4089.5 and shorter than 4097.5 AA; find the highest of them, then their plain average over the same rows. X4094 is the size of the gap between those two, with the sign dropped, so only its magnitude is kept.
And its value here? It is 1.3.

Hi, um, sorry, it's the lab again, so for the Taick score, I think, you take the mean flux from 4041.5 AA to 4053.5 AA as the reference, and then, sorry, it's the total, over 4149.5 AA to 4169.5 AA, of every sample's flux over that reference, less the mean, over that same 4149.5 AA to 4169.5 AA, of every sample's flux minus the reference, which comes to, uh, 20.02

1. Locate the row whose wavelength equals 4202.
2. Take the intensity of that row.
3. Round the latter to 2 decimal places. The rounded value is 17.57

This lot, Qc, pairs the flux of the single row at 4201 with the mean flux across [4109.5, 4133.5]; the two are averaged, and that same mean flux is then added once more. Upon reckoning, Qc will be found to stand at 35.9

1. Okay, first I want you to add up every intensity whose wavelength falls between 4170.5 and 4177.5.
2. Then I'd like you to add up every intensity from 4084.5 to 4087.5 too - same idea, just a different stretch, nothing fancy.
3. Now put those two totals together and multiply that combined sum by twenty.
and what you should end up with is 3749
